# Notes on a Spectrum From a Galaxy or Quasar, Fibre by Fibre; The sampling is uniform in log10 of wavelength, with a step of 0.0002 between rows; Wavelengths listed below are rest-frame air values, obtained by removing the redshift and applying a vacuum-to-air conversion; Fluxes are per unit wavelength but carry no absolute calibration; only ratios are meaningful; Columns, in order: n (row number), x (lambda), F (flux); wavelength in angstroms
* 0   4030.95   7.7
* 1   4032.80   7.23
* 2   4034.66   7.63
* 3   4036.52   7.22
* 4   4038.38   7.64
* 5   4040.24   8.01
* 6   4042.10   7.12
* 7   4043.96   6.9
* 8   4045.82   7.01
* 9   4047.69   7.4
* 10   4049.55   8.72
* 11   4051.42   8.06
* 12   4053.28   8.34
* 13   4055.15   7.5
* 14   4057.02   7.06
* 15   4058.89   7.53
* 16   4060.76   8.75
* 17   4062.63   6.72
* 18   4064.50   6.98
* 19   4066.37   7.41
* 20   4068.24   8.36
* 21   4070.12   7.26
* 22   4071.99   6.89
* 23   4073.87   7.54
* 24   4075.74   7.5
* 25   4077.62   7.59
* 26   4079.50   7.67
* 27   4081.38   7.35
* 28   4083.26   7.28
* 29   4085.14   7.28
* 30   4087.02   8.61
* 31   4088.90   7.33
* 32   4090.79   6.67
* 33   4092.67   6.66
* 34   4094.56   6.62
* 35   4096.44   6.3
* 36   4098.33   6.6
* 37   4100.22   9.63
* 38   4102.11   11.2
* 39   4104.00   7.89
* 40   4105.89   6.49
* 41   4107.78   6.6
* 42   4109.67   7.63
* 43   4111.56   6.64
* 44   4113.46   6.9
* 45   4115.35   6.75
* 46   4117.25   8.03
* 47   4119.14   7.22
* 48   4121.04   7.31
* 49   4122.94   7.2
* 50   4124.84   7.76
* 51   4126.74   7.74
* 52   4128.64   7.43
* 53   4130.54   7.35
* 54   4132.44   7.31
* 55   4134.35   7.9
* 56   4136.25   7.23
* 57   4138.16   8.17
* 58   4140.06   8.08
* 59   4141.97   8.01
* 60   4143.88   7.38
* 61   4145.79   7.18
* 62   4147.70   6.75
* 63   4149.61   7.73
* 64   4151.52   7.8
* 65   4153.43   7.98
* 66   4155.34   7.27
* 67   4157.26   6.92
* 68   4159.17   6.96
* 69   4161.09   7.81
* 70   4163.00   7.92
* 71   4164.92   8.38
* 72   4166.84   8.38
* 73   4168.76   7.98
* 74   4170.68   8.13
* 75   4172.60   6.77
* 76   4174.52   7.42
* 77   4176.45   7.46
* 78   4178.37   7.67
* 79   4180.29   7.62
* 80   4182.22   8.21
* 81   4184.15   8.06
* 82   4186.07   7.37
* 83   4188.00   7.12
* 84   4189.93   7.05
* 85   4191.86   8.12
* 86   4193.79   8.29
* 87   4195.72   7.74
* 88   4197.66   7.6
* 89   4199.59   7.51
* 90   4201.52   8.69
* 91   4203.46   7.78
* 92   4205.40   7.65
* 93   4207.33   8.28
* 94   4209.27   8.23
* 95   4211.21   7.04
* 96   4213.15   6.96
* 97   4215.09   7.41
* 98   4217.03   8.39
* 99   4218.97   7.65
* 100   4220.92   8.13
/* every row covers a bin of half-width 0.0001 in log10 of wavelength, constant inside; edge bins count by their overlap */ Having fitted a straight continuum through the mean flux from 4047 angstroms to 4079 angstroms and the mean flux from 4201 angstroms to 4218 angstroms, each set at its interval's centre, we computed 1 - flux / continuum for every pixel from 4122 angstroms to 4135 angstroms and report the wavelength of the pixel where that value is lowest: 4134.35 angstroms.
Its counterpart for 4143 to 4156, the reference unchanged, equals 4153.43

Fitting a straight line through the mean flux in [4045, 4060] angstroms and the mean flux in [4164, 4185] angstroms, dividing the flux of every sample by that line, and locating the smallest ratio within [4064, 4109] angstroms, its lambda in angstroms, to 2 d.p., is 4096.44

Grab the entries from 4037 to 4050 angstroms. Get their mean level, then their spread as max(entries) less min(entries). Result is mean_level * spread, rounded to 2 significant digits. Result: 14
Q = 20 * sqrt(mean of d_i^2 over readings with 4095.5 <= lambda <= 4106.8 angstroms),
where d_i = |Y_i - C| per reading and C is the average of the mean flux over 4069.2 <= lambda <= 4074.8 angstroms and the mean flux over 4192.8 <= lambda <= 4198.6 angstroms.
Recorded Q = 37.7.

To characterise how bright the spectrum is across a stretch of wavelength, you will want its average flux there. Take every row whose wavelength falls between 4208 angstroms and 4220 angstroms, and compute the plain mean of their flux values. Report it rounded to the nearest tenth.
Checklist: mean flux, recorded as 7.6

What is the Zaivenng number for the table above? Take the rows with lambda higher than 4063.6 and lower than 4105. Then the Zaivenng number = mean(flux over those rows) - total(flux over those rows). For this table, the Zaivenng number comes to -159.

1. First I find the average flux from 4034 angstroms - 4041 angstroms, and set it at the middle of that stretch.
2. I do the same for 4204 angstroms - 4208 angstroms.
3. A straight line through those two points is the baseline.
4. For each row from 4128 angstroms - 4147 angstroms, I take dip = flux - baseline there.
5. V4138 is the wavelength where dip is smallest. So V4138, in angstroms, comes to 4145.79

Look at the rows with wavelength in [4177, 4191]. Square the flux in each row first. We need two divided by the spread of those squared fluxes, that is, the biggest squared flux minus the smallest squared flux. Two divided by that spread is 0.113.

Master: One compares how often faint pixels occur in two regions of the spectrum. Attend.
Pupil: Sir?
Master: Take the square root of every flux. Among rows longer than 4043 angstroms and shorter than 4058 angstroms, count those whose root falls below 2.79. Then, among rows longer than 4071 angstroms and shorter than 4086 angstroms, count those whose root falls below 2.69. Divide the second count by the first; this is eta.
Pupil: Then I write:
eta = 0.200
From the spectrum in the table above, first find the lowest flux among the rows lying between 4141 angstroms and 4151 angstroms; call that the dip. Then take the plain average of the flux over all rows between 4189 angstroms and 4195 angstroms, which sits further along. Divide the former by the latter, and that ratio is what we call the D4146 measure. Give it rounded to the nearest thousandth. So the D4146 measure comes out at 0.863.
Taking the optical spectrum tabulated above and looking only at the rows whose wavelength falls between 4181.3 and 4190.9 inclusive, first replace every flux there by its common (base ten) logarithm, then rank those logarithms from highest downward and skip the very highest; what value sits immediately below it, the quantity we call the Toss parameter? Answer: 0.906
